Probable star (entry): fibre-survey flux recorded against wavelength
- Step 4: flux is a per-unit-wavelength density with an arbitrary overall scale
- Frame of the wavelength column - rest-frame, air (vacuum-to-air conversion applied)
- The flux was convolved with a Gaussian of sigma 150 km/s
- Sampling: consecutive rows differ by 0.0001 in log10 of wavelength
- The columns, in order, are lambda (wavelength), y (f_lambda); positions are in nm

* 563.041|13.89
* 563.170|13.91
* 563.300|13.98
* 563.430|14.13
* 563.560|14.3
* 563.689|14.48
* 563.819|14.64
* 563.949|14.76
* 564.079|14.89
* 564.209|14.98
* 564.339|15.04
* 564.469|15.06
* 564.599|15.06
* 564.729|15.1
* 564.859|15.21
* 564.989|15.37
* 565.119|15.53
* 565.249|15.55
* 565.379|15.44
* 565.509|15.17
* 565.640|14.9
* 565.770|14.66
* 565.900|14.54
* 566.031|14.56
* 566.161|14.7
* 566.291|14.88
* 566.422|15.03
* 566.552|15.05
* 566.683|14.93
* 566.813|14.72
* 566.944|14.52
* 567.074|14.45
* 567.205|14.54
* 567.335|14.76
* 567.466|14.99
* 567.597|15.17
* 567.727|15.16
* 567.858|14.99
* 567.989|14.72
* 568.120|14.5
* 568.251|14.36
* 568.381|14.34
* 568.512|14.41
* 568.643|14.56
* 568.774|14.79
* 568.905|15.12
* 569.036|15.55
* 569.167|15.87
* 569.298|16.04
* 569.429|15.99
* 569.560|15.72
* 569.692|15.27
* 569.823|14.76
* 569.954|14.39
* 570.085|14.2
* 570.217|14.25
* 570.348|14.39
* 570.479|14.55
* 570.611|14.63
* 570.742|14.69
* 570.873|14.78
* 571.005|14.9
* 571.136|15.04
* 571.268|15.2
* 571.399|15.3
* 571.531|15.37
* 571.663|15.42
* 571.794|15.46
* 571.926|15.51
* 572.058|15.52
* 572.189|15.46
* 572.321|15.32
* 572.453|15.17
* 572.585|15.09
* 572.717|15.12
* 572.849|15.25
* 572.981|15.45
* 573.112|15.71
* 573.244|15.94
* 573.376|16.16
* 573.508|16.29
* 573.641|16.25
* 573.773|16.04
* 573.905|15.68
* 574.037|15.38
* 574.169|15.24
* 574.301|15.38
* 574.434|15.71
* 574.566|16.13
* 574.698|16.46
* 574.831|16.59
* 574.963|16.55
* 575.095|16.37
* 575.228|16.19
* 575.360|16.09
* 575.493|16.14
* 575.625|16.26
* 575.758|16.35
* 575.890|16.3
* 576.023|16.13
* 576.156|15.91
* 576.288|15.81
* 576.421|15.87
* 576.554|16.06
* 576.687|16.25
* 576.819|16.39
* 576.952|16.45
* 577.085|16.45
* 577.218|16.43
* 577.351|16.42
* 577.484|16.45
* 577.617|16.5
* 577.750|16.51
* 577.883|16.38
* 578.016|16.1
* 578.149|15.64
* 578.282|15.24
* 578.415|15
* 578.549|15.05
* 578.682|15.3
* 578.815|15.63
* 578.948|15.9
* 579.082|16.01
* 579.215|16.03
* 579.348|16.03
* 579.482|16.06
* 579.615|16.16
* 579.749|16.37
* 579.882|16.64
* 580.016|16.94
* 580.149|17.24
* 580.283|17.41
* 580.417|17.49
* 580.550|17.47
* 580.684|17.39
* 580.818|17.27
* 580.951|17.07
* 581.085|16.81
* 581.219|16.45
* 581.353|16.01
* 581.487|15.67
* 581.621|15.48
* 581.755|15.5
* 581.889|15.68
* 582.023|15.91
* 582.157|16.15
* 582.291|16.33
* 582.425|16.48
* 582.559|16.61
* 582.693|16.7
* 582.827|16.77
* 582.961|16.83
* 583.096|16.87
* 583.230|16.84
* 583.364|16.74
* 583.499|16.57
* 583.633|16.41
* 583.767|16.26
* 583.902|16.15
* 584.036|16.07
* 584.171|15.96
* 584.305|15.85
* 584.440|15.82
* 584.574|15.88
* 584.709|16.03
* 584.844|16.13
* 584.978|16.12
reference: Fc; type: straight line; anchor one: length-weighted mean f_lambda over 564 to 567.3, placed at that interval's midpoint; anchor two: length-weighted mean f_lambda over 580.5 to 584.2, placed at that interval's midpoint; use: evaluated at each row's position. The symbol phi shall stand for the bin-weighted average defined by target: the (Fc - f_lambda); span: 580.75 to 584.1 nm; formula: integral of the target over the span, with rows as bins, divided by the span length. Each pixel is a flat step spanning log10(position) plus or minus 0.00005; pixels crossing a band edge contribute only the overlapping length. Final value 0.06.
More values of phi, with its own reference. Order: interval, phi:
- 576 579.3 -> 0.03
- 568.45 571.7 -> 0.34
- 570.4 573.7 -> 0.19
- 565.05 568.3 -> 0.17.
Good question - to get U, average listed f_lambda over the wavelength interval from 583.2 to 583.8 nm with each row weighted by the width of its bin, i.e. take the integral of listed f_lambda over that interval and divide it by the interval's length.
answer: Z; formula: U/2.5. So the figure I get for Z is 6.6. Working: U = 16.6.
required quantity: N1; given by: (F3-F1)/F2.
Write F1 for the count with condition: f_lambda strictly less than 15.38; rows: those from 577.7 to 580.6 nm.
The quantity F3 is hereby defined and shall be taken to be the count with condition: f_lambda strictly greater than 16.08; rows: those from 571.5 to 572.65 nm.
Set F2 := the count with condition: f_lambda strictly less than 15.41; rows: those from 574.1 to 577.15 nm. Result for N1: -2.0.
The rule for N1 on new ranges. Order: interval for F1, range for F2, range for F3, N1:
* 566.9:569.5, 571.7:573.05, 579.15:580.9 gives -1.2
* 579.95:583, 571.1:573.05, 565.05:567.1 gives 0.0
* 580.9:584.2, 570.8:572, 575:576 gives 1.2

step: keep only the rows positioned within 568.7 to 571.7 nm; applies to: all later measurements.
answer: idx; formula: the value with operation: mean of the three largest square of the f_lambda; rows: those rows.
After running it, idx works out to 255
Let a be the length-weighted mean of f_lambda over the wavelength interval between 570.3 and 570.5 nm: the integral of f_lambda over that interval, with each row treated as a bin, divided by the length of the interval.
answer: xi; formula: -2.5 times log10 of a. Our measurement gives -2.90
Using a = 14.5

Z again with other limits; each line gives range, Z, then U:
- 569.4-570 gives 6.1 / 15.2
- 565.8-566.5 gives 5.9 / 14.7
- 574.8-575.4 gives 6.5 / 16.4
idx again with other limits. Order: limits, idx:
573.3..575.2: 273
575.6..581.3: 305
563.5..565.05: 232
